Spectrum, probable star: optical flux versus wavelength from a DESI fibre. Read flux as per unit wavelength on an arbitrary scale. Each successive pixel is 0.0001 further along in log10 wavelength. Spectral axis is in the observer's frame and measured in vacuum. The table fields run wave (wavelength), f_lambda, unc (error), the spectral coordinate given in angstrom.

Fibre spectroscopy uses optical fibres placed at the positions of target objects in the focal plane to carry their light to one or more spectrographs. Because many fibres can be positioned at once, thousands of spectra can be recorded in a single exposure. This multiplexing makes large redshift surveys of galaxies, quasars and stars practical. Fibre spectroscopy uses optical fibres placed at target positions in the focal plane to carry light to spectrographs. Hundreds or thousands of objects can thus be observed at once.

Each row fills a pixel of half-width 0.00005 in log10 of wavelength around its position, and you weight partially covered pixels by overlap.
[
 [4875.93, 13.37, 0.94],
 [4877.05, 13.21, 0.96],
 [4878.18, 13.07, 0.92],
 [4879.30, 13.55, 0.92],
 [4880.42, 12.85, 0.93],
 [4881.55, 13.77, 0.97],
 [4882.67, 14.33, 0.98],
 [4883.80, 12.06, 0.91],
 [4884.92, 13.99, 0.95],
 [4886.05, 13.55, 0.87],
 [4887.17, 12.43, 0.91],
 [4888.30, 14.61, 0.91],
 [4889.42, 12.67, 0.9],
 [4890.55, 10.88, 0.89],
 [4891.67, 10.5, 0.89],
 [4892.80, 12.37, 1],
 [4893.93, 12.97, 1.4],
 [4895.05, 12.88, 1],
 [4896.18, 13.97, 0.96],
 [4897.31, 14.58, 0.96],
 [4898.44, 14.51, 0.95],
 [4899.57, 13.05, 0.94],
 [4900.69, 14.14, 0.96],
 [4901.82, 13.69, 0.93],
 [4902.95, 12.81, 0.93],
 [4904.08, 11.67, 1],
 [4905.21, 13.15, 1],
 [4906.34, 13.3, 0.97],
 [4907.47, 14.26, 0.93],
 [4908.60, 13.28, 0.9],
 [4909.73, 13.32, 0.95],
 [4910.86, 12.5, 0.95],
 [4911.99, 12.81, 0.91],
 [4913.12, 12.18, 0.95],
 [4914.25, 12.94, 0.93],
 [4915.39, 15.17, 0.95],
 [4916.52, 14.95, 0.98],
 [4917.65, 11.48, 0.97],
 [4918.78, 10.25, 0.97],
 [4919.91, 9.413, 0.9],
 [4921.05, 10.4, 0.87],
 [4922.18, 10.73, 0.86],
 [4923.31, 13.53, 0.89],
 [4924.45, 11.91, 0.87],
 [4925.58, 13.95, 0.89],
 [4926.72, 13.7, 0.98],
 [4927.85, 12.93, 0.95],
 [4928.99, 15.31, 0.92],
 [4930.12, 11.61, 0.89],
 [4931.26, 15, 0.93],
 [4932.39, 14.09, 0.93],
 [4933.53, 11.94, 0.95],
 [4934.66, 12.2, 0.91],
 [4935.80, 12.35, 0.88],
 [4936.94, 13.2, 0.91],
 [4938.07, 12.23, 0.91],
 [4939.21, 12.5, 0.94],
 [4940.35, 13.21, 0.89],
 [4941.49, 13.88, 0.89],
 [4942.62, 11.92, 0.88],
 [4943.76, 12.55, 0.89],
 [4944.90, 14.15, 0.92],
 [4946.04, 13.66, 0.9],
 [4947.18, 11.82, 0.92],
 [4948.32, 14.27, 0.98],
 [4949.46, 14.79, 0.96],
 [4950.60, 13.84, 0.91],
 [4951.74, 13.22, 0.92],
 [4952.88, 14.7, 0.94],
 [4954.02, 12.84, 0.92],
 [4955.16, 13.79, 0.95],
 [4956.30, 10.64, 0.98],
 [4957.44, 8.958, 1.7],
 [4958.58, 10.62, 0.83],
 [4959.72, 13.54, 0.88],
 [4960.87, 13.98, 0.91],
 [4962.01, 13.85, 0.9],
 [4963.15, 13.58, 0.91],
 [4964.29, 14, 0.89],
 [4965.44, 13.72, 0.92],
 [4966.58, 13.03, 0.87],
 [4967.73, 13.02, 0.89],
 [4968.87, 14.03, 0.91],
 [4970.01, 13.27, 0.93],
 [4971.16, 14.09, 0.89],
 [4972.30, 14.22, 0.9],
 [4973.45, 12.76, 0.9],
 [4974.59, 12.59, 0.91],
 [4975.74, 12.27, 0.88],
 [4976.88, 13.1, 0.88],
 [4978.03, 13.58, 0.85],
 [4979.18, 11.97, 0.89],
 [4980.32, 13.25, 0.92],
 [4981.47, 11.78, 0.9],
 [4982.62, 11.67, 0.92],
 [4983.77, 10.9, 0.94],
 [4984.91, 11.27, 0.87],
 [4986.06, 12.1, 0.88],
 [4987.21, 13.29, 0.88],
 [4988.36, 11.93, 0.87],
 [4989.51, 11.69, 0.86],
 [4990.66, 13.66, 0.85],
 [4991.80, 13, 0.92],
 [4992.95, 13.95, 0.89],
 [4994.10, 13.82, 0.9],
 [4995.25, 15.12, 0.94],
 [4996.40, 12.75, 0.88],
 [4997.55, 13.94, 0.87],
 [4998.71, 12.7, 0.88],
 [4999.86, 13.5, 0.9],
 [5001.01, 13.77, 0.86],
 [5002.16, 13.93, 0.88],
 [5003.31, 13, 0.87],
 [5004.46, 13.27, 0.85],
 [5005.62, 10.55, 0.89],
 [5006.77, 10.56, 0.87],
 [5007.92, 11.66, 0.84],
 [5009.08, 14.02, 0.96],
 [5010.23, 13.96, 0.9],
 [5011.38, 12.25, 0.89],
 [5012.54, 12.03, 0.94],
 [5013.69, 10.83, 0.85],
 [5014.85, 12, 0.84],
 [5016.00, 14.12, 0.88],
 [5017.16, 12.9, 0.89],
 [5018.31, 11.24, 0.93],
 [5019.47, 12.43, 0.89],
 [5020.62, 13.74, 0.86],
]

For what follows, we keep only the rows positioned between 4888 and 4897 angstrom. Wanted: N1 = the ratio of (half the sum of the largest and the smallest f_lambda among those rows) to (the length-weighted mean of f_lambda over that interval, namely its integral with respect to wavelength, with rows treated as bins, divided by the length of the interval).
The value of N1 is 1.00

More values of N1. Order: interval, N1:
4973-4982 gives 1.00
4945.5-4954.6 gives 0.98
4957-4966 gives 0.89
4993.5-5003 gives 1.02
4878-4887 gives 0.99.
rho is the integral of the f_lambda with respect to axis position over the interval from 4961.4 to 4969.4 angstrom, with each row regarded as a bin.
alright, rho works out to 109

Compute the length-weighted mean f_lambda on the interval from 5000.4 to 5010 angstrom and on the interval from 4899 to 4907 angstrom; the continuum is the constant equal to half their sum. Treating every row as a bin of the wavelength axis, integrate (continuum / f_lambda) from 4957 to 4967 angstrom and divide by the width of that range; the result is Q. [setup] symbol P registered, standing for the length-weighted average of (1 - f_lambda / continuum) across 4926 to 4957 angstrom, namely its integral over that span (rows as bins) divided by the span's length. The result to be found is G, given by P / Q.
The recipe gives -0.022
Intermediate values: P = -0.023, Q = 1.024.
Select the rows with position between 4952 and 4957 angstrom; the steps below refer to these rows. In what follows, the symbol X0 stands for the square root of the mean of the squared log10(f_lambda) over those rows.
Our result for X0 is 1.11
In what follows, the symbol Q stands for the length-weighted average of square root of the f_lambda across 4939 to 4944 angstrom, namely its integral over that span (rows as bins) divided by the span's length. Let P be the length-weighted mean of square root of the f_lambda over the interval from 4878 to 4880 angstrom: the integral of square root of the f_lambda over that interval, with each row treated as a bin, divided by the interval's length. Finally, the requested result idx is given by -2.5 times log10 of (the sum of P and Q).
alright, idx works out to -2.15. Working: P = 3.66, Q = 3.58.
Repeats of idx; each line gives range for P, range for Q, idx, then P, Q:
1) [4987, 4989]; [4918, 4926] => -2.10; 3.52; 3.37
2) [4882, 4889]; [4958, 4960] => -2.13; 3.67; 3.44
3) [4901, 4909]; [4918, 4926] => -2.11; 3.63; 3.37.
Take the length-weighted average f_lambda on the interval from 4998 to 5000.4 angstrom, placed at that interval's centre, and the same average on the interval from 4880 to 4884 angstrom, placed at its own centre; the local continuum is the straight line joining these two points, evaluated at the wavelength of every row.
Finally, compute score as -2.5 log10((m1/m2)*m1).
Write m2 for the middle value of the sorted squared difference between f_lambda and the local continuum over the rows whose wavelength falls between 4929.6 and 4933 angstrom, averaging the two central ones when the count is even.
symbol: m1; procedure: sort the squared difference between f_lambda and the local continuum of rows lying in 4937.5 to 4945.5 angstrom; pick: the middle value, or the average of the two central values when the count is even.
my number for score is 2.5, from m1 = 0.5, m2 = 2.7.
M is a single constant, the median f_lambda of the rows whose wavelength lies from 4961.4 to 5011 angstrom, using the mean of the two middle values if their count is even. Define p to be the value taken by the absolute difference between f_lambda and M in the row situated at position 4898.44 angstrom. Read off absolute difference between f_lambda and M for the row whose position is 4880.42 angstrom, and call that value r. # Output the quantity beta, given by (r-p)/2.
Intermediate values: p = 1.26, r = 0.4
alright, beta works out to -0.43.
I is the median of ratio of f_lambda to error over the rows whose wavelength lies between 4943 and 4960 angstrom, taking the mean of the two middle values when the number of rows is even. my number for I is 14.5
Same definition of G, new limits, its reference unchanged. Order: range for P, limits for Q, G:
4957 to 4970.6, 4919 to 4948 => -0.009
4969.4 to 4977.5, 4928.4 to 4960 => -0.023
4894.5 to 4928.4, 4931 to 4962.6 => -0.002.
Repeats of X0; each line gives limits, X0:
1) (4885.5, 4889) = 1.13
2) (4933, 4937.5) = 1.09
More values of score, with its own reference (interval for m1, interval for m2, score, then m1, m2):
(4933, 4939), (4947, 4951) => 0.5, 1.0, 1.5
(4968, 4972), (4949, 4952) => -0.4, 0.8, 0.4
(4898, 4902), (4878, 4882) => -0.3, 0.4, 0.1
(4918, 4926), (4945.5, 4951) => -3.9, 6.4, 1.1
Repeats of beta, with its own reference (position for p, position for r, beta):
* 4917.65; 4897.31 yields -0.22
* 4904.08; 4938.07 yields -0.28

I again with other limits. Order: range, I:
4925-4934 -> 14.6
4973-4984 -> 13.9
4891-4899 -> 12.9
